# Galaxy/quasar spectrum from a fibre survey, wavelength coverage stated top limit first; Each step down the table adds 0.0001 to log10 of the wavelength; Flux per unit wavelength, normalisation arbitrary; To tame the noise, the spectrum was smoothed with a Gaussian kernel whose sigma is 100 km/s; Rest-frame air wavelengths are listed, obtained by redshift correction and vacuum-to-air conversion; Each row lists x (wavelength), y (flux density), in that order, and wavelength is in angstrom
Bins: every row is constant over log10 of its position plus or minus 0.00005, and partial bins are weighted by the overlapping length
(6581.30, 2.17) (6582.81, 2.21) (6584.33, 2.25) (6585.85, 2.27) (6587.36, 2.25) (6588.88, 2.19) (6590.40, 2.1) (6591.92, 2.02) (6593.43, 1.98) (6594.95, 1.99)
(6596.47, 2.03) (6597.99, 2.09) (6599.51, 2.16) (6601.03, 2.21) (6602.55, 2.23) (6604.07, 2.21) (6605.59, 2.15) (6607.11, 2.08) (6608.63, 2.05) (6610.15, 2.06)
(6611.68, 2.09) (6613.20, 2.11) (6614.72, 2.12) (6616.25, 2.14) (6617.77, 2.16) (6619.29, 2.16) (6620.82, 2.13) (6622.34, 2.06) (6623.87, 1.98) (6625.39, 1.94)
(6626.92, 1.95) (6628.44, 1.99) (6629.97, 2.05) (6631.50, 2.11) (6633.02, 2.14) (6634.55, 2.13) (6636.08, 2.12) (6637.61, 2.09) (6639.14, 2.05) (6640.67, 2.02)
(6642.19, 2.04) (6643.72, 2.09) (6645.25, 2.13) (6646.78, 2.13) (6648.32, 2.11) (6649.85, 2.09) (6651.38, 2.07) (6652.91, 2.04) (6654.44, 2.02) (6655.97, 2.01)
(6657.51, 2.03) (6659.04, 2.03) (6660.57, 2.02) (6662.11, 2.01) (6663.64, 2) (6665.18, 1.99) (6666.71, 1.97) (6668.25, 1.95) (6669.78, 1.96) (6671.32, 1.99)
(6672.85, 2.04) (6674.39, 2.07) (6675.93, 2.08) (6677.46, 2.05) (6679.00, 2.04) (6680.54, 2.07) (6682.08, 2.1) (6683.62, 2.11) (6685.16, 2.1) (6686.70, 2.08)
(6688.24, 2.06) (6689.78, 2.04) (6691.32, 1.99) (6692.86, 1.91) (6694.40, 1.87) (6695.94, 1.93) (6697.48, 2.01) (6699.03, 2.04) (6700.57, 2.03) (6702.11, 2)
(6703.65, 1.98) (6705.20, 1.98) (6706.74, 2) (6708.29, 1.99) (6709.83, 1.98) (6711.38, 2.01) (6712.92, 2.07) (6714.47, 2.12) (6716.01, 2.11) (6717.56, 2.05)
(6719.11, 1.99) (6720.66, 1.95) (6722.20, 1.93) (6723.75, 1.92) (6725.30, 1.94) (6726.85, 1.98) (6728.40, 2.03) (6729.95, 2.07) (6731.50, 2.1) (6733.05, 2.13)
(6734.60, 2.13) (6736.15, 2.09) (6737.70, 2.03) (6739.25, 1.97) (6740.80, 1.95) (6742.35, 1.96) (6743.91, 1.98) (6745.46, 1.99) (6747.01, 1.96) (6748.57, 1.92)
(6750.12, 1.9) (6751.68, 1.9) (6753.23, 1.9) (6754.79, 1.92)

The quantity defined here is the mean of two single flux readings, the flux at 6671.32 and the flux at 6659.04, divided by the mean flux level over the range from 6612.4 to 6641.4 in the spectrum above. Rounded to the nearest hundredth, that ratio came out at 0.97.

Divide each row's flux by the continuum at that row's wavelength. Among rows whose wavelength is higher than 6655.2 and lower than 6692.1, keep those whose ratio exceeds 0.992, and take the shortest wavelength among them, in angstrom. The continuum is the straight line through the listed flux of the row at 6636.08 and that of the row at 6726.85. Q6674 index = 6674.39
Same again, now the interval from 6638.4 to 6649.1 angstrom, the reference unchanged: 6645.25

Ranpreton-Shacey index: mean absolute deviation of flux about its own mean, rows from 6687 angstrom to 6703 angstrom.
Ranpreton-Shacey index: 0.051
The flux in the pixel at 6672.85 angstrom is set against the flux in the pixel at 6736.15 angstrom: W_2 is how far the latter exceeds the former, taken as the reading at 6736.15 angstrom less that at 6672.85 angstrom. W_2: 0.05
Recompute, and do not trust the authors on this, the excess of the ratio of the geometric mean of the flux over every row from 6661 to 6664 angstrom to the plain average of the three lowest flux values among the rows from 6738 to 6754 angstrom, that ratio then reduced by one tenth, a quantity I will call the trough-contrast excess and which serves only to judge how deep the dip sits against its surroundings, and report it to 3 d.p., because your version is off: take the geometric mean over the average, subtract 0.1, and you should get 0.955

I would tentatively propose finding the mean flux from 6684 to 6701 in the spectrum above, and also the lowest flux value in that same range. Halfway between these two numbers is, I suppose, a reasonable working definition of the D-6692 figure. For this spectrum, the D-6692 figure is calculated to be 1.94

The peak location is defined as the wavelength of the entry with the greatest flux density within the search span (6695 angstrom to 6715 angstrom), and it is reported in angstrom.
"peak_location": 6714.47 angstrom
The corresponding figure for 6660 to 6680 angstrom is 6675.93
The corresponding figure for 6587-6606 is 6587.36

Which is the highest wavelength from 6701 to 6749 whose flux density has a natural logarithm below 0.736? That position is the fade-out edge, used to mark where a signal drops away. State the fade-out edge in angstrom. 6748.57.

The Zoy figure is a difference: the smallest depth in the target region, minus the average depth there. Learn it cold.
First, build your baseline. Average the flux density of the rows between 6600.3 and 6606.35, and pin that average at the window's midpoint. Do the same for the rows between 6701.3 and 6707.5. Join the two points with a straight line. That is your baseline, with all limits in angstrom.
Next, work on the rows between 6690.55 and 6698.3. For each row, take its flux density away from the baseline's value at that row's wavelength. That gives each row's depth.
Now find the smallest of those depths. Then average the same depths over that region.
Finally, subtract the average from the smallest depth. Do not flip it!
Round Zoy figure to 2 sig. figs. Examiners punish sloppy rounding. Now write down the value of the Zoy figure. -0.074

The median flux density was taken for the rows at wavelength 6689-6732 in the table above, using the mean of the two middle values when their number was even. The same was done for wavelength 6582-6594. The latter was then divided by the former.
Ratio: 1.10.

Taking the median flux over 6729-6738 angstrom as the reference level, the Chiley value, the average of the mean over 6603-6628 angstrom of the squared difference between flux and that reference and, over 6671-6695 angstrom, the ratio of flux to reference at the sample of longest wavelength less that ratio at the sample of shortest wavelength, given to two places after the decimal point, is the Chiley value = -0.03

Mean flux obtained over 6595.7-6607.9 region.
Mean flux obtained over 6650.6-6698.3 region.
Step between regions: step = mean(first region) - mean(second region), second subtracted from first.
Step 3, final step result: 0.124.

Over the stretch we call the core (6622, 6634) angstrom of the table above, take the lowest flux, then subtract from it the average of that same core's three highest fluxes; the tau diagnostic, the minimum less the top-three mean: -0.16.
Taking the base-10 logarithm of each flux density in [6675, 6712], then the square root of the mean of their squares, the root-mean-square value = 0.305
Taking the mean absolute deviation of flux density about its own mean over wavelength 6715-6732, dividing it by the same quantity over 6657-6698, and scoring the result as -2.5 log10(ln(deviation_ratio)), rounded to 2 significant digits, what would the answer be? 1.6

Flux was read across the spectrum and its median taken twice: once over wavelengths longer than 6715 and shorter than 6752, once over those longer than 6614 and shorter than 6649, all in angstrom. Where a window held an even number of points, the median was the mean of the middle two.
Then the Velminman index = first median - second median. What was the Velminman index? -0.13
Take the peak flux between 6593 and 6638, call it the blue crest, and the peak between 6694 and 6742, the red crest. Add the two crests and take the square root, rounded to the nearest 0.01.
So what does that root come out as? 2.09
